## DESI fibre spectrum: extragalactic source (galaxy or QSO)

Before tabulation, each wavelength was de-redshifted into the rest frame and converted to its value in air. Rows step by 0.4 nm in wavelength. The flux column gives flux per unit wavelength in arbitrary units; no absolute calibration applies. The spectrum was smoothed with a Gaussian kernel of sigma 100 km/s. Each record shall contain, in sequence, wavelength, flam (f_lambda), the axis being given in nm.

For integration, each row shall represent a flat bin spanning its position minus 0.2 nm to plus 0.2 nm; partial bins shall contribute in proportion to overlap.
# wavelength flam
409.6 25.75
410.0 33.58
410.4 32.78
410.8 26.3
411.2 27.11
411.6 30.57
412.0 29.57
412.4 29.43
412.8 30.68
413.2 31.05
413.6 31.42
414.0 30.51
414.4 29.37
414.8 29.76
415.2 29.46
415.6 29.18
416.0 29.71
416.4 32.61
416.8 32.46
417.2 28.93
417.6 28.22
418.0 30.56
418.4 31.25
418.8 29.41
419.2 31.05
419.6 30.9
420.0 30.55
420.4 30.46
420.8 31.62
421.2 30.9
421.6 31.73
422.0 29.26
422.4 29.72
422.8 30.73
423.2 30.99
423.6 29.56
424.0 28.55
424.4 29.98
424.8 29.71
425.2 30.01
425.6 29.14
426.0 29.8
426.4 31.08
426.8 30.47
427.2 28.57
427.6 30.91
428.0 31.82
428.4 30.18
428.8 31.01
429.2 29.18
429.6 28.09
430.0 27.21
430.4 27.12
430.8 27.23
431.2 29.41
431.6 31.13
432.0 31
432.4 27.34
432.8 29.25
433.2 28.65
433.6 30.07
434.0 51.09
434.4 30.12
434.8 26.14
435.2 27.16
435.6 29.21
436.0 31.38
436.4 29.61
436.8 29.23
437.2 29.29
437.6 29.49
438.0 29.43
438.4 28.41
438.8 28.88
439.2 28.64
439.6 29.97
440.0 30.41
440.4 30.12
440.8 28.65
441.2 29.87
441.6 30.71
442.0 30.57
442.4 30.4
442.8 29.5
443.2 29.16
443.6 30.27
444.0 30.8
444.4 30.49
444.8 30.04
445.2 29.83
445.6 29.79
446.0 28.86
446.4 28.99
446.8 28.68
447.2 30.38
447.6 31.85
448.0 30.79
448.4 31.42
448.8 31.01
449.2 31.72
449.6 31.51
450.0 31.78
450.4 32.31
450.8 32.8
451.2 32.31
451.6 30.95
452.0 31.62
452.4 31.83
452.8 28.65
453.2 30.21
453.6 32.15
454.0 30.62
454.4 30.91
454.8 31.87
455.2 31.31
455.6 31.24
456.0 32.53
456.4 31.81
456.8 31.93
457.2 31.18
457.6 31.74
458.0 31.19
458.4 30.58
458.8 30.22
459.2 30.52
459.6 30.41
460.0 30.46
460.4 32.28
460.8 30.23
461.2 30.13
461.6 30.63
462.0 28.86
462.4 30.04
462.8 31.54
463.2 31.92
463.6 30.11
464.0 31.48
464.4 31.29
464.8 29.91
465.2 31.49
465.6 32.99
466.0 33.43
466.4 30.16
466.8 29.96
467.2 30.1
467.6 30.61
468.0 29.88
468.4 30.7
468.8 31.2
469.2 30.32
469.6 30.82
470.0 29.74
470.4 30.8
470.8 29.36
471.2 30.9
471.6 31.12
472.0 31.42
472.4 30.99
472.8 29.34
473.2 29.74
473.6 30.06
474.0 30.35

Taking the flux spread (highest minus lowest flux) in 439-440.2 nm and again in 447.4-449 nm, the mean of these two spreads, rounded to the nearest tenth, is 1.4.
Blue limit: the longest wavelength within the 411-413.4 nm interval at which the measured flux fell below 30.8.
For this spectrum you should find 412.8 nm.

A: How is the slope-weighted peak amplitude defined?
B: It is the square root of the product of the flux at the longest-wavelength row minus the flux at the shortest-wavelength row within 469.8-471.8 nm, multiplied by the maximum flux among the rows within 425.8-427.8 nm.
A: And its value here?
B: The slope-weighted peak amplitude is 6.5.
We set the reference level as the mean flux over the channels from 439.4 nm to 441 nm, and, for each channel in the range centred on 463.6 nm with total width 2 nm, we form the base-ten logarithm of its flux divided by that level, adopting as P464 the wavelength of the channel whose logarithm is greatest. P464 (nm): 463.2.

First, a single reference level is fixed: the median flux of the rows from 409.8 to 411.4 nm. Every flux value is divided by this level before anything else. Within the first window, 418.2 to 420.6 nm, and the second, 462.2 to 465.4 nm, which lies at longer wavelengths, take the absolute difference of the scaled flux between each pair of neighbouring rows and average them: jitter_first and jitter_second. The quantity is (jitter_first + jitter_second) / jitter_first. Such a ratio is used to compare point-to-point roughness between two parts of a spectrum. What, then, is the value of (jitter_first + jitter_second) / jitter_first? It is 2.4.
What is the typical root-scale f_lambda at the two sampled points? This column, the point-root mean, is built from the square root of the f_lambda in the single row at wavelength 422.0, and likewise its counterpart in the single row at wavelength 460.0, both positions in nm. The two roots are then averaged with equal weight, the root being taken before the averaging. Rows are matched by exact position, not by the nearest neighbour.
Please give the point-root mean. 5.46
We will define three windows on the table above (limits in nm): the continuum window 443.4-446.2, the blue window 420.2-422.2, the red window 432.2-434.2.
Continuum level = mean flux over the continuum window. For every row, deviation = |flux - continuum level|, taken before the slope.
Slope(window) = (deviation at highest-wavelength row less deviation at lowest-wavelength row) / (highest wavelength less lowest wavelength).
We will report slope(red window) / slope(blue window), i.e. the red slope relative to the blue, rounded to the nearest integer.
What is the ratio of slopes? 61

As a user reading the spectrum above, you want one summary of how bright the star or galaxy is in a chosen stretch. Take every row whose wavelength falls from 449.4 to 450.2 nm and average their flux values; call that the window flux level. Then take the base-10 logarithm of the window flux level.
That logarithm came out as 1.50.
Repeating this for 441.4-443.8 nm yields 1.48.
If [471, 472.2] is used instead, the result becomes 1.49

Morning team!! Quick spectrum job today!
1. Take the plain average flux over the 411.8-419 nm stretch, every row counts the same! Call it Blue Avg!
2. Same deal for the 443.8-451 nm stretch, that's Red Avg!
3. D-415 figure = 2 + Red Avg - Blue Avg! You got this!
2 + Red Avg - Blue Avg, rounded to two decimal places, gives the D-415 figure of 2.53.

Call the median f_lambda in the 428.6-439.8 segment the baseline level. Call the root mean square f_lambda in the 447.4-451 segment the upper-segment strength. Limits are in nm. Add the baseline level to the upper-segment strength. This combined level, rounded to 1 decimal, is 60.9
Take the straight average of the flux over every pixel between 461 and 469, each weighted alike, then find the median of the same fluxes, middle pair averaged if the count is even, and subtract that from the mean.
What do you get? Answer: 0.20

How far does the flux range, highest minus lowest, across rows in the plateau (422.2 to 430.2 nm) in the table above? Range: 4.6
